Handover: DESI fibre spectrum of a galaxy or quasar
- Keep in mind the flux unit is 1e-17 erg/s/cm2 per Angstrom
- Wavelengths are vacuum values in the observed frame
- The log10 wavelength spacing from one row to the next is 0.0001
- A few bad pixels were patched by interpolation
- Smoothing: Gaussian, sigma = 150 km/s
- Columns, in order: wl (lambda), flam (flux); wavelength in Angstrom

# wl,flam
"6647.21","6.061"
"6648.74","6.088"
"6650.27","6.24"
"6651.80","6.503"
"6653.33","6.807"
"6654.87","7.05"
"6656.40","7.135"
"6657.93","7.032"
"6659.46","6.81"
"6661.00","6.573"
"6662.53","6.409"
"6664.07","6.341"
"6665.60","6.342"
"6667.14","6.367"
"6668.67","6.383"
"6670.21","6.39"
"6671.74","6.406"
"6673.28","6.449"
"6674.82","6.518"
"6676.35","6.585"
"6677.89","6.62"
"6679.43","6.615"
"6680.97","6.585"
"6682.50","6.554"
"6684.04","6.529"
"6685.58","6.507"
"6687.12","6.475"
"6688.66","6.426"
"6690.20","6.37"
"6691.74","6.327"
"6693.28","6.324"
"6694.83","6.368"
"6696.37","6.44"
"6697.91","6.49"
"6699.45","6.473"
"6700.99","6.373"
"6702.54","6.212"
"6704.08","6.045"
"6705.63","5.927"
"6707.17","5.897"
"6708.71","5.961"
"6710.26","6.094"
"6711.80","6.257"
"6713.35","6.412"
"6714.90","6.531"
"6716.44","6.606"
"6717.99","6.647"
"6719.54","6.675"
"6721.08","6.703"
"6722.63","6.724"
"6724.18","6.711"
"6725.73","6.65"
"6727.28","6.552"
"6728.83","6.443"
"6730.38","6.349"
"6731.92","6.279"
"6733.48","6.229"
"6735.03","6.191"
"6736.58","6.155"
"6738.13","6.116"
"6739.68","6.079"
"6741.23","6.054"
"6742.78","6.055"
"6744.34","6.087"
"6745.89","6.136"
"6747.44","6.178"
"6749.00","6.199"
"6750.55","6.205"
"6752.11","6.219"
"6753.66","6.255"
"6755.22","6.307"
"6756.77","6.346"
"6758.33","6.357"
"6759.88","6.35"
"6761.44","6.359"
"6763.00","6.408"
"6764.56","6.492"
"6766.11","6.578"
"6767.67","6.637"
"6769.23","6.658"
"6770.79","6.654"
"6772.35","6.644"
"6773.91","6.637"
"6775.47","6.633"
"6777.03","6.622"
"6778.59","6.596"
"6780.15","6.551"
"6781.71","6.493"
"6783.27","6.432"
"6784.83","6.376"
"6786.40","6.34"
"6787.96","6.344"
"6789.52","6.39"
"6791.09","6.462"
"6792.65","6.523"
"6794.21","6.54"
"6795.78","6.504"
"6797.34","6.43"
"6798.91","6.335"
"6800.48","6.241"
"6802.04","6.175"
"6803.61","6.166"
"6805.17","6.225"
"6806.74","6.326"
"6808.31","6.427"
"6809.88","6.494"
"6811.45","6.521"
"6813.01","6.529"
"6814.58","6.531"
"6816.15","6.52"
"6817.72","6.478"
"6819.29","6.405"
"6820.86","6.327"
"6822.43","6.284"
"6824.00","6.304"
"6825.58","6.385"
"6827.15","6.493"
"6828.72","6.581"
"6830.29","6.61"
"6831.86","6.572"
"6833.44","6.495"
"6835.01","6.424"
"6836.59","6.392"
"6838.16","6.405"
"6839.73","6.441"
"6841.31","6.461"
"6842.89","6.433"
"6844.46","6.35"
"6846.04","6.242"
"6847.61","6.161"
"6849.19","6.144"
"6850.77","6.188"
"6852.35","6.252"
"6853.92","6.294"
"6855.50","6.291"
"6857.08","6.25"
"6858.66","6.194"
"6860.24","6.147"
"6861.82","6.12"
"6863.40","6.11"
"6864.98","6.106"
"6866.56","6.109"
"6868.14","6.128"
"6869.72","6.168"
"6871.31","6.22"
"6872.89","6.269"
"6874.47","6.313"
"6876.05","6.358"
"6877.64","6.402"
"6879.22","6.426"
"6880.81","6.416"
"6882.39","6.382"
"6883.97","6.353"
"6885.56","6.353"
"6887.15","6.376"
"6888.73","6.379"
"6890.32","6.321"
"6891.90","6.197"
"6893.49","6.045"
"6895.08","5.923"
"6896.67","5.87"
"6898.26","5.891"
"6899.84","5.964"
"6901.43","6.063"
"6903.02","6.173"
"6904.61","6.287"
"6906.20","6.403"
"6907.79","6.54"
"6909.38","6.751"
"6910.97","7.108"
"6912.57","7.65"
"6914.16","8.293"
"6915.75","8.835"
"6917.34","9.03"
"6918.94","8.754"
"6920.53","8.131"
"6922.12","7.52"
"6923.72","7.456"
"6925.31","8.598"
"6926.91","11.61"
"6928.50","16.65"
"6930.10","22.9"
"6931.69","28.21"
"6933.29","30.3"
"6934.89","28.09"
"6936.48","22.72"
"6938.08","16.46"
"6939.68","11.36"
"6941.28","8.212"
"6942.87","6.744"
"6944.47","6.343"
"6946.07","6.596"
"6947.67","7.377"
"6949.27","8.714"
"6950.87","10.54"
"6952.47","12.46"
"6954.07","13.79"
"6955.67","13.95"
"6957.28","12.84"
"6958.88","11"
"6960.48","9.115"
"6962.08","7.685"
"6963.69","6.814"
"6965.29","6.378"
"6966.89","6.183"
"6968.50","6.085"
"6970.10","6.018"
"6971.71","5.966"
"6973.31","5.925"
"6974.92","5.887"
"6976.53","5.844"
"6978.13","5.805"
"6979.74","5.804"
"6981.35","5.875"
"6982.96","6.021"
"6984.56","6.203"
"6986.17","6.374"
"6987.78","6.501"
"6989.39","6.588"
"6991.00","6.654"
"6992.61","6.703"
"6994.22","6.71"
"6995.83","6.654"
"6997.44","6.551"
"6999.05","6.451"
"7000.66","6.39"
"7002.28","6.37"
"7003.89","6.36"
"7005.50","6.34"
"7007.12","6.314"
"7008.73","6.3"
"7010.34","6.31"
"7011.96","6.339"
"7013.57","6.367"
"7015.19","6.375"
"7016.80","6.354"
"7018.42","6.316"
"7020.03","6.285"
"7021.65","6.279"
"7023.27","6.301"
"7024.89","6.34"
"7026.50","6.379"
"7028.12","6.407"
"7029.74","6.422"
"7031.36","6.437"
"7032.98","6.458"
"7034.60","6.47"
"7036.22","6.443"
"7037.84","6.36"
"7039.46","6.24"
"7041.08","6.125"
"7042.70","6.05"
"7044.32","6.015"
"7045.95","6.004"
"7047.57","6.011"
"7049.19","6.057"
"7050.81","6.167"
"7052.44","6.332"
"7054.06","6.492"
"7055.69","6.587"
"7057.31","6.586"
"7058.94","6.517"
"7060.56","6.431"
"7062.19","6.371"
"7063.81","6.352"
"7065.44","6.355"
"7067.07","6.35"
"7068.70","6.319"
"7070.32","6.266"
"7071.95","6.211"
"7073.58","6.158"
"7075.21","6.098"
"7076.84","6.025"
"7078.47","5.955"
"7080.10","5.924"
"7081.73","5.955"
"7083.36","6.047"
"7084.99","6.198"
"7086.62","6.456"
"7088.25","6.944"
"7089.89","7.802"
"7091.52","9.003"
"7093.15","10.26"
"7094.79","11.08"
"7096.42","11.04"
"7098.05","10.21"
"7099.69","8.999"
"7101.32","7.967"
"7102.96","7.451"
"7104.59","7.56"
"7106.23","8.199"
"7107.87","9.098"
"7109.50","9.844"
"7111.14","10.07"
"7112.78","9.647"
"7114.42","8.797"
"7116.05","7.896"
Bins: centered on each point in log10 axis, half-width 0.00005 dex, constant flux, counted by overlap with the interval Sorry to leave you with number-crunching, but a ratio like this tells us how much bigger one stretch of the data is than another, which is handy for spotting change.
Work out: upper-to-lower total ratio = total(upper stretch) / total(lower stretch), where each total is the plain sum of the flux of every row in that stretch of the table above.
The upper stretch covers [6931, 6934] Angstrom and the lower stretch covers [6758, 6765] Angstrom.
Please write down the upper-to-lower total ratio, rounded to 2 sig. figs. 1.8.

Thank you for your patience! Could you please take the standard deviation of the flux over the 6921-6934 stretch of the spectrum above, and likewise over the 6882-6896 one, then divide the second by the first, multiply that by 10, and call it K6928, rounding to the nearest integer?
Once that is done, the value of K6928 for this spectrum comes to 0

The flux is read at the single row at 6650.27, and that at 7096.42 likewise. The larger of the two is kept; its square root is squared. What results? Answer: 11.0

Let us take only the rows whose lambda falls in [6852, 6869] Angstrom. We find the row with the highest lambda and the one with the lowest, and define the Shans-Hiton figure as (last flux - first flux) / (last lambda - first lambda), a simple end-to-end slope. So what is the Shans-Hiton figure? -0.008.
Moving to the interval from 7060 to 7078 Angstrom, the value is -0.025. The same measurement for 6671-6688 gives 0.004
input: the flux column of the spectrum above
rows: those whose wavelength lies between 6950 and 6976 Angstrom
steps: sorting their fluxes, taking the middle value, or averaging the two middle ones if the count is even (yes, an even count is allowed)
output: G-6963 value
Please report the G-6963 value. 7.25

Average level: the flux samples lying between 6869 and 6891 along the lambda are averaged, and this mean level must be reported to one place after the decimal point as 6.3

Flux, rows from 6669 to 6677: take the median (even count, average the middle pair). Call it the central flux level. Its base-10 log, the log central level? 0.809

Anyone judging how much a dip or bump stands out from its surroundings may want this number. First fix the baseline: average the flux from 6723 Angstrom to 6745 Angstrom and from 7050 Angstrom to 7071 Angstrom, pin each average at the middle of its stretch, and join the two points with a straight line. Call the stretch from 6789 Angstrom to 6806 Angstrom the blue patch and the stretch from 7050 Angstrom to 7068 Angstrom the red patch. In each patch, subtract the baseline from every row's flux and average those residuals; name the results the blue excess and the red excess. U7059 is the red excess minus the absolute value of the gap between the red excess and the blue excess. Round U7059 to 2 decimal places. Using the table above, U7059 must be -0.02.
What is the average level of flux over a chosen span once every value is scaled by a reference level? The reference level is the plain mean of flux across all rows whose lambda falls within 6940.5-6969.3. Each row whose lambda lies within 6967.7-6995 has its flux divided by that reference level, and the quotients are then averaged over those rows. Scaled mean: 0.691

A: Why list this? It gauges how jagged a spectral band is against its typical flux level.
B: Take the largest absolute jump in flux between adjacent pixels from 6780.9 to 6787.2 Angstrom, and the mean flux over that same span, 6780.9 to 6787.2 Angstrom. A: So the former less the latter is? -6.35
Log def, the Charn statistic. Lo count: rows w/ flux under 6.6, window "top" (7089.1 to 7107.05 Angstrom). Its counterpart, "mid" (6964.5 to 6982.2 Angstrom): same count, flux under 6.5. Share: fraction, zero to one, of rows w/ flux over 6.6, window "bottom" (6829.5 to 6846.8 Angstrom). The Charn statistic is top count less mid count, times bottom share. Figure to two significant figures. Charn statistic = -1.0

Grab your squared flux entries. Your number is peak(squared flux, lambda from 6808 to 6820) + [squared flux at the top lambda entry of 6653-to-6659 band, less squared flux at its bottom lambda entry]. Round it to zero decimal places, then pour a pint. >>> 46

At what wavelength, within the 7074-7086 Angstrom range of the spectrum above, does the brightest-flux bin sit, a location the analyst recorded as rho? 7084.99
